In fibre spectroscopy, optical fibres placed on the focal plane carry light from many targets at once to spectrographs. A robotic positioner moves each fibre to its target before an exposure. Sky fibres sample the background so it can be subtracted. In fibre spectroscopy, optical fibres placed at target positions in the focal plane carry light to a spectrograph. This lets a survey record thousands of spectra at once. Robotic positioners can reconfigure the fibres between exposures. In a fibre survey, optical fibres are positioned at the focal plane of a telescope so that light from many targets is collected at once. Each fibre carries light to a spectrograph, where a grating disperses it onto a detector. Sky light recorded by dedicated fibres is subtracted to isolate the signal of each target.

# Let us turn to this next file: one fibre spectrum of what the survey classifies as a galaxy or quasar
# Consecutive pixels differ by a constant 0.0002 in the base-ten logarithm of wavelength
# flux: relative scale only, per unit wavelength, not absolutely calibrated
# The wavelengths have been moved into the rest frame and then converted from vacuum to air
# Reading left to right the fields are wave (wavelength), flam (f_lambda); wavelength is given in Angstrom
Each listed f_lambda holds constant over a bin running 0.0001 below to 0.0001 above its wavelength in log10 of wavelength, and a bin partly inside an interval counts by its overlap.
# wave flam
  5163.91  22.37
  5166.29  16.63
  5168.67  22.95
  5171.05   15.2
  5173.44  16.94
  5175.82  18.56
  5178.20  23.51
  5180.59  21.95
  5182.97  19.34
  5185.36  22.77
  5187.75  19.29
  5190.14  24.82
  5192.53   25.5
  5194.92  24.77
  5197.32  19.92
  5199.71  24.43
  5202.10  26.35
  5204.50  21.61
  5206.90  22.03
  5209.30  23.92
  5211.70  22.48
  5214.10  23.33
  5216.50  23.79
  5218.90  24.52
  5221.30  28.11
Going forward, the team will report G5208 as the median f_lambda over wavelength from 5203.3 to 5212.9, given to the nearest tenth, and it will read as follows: 22.3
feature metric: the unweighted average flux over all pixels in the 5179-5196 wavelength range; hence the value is 22.6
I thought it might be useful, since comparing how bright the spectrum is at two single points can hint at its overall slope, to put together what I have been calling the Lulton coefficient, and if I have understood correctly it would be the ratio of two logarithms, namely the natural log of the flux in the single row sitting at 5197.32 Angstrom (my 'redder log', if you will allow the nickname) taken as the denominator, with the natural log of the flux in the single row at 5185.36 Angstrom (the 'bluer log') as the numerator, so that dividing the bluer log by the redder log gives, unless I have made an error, 1.04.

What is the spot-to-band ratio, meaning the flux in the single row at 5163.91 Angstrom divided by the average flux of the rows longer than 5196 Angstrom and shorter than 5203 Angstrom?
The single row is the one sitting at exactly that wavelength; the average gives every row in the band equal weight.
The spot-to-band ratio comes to 0.95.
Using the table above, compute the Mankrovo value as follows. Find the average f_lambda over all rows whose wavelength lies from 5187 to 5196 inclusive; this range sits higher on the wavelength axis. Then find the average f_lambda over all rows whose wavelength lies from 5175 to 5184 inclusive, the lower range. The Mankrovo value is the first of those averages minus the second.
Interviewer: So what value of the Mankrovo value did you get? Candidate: 3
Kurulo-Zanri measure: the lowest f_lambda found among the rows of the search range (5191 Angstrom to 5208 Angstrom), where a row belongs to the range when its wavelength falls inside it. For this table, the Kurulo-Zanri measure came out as 19.92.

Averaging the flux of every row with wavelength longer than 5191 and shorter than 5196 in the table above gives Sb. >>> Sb 25.1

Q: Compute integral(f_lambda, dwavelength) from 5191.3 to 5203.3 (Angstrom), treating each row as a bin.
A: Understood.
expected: 290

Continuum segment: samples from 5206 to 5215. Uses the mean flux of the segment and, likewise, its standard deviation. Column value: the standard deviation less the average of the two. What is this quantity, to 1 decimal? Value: -11.1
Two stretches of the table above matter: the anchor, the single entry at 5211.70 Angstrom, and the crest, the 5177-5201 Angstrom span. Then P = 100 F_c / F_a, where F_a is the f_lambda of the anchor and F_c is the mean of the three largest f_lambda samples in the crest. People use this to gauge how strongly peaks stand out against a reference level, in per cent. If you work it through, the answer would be 111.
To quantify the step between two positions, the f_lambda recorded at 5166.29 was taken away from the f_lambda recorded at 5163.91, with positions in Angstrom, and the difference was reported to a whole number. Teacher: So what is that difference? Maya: 6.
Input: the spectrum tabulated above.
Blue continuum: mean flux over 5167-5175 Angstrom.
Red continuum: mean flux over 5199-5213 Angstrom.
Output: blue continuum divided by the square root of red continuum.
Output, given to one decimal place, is 3.8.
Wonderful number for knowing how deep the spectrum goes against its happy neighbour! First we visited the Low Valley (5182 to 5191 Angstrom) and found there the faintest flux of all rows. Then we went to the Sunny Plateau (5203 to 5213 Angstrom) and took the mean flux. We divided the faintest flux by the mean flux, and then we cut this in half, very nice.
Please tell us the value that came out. 0.43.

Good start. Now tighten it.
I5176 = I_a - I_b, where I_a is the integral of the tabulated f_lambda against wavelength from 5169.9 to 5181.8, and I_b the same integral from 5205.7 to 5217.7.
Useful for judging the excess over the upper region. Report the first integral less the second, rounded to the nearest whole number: -48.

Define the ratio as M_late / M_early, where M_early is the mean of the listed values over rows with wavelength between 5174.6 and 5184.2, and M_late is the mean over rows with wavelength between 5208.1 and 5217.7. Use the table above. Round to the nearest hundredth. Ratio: 1.12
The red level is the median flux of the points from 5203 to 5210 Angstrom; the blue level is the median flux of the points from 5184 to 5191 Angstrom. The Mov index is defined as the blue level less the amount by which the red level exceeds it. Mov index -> 23.5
